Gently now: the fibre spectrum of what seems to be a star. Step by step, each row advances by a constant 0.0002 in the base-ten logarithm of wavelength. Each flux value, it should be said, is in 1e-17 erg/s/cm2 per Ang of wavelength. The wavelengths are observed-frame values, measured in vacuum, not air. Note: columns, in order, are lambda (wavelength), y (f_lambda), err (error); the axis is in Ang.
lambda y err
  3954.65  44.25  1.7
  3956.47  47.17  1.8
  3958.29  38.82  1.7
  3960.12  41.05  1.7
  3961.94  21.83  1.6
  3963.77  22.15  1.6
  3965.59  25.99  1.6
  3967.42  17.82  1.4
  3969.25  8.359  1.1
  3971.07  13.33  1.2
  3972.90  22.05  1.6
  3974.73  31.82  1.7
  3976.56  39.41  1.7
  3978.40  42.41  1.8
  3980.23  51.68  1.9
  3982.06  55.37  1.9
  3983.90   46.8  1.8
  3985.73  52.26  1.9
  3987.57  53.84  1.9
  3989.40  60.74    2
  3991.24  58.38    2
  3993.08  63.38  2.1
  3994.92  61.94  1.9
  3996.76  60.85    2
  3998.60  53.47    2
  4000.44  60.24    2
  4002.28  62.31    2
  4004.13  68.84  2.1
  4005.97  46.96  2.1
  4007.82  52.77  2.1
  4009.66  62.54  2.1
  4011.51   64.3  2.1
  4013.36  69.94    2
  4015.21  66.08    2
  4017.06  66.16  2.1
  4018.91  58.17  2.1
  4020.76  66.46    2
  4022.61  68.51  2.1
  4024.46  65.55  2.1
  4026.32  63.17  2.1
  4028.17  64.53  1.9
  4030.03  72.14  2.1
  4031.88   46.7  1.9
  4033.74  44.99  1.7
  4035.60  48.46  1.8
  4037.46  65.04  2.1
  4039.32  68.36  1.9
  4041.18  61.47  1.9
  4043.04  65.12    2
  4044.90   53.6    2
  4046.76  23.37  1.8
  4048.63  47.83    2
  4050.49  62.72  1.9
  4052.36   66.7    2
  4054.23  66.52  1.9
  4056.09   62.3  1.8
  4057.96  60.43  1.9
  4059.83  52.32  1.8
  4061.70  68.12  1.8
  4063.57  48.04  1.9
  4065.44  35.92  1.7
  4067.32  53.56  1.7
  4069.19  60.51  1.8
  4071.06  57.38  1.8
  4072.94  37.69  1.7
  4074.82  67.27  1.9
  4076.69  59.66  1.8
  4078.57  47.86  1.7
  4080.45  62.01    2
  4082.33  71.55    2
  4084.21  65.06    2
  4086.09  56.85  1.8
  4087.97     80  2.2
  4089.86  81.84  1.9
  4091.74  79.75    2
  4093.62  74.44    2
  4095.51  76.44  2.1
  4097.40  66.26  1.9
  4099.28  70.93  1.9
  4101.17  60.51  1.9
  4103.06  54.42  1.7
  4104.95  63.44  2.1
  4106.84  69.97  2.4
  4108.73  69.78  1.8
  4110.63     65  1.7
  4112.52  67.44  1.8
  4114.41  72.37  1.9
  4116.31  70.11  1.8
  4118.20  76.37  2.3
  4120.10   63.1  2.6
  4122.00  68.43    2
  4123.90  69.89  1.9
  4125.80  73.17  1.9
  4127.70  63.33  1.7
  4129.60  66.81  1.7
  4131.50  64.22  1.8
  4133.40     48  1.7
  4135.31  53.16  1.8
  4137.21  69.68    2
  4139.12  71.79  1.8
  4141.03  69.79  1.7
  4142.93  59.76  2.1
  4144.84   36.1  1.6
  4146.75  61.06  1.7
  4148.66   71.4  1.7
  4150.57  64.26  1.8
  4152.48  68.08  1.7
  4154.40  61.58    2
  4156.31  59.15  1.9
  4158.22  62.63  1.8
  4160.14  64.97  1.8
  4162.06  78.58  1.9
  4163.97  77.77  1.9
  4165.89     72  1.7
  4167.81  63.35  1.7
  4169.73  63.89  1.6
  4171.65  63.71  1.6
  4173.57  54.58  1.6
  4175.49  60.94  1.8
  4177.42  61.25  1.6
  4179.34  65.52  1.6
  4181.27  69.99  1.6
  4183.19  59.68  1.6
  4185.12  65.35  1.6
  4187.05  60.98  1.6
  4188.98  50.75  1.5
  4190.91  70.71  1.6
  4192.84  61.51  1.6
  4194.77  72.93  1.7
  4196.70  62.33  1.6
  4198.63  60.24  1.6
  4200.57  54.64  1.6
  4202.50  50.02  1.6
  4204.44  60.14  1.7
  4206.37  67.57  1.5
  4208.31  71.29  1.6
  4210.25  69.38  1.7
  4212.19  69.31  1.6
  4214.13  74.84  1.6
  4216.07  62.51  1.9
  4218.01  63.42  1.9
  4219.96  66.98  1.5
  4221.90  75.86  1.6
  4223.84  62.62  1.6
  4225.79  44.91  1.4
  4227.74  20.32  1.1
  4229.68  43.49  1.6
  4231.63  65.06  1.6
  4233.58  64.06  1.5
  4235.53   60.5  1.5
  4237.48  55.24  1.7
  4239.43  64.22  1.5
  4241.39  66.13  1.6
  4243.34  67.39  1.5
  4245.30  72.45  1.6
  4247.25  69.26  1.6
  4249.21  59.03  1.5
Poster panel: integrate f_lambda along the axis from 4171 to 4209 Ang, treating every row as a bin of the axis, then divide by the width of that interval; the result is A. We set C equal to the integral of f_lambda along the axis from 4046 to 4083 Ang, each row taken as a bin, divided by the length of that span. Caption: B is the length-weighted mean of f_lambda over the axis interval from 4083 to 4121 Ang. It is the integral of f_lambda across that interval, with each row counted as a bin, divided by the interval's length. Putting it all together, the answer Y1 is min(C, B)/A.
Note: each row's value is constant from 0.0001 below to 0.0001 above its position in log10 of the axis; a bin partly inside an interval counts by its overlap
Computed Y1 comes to 0.90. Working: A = 62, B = 69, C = 56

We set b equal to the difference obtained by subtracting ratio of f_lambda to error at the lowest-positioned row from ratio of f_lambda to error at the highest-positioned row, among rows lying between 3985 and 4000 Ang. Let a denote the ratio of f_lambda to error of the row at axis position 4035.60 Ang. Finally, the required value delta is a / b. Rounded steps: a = 27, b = -0.8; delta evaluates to -35.0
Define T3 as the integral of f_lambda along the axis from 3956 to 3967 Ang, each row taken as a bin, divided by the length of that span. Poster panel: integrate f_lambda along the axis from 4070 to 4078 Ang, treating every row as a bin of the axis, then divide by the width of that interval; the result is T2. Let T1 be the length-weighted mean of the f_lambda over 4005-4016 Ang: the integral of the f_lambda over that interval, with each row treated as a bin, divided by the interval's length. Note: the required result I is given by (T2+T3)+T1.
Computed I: 147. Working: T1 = 60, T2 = 55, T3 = 32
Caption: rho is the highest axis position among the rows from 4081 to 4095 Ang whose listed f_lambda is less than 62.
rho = 4086.09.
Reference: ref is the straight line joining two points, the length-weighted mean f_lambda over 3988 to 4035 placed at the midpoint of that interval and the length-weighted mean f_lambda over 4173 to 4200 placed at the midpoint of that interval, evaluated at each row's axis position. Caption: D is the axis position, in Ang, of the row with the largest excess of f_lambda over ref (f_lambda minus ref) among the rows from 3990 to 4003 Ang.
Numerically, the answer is 3993.08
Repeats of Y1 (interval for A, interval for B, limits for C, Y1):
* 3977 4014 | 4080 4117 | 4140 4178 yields 1.12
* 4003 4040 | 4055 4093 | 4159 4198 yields 0.99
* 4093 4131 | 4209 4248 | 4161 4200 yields 0.91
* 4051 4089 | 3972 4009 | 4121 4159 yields 0.89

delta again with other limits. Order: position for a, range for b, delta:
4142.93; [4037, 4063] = 4.1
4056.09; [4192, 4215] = 4.2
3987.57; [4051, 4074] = -2.5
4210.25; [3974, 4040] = 2.4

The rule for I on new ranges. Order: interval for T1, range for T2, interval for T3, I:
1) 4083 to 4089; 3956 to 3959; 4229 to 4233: 166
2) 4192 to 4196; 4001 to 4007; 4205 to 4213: 195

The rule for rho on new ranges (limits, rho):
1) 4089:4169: 4156.31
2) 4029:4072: 4071.06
